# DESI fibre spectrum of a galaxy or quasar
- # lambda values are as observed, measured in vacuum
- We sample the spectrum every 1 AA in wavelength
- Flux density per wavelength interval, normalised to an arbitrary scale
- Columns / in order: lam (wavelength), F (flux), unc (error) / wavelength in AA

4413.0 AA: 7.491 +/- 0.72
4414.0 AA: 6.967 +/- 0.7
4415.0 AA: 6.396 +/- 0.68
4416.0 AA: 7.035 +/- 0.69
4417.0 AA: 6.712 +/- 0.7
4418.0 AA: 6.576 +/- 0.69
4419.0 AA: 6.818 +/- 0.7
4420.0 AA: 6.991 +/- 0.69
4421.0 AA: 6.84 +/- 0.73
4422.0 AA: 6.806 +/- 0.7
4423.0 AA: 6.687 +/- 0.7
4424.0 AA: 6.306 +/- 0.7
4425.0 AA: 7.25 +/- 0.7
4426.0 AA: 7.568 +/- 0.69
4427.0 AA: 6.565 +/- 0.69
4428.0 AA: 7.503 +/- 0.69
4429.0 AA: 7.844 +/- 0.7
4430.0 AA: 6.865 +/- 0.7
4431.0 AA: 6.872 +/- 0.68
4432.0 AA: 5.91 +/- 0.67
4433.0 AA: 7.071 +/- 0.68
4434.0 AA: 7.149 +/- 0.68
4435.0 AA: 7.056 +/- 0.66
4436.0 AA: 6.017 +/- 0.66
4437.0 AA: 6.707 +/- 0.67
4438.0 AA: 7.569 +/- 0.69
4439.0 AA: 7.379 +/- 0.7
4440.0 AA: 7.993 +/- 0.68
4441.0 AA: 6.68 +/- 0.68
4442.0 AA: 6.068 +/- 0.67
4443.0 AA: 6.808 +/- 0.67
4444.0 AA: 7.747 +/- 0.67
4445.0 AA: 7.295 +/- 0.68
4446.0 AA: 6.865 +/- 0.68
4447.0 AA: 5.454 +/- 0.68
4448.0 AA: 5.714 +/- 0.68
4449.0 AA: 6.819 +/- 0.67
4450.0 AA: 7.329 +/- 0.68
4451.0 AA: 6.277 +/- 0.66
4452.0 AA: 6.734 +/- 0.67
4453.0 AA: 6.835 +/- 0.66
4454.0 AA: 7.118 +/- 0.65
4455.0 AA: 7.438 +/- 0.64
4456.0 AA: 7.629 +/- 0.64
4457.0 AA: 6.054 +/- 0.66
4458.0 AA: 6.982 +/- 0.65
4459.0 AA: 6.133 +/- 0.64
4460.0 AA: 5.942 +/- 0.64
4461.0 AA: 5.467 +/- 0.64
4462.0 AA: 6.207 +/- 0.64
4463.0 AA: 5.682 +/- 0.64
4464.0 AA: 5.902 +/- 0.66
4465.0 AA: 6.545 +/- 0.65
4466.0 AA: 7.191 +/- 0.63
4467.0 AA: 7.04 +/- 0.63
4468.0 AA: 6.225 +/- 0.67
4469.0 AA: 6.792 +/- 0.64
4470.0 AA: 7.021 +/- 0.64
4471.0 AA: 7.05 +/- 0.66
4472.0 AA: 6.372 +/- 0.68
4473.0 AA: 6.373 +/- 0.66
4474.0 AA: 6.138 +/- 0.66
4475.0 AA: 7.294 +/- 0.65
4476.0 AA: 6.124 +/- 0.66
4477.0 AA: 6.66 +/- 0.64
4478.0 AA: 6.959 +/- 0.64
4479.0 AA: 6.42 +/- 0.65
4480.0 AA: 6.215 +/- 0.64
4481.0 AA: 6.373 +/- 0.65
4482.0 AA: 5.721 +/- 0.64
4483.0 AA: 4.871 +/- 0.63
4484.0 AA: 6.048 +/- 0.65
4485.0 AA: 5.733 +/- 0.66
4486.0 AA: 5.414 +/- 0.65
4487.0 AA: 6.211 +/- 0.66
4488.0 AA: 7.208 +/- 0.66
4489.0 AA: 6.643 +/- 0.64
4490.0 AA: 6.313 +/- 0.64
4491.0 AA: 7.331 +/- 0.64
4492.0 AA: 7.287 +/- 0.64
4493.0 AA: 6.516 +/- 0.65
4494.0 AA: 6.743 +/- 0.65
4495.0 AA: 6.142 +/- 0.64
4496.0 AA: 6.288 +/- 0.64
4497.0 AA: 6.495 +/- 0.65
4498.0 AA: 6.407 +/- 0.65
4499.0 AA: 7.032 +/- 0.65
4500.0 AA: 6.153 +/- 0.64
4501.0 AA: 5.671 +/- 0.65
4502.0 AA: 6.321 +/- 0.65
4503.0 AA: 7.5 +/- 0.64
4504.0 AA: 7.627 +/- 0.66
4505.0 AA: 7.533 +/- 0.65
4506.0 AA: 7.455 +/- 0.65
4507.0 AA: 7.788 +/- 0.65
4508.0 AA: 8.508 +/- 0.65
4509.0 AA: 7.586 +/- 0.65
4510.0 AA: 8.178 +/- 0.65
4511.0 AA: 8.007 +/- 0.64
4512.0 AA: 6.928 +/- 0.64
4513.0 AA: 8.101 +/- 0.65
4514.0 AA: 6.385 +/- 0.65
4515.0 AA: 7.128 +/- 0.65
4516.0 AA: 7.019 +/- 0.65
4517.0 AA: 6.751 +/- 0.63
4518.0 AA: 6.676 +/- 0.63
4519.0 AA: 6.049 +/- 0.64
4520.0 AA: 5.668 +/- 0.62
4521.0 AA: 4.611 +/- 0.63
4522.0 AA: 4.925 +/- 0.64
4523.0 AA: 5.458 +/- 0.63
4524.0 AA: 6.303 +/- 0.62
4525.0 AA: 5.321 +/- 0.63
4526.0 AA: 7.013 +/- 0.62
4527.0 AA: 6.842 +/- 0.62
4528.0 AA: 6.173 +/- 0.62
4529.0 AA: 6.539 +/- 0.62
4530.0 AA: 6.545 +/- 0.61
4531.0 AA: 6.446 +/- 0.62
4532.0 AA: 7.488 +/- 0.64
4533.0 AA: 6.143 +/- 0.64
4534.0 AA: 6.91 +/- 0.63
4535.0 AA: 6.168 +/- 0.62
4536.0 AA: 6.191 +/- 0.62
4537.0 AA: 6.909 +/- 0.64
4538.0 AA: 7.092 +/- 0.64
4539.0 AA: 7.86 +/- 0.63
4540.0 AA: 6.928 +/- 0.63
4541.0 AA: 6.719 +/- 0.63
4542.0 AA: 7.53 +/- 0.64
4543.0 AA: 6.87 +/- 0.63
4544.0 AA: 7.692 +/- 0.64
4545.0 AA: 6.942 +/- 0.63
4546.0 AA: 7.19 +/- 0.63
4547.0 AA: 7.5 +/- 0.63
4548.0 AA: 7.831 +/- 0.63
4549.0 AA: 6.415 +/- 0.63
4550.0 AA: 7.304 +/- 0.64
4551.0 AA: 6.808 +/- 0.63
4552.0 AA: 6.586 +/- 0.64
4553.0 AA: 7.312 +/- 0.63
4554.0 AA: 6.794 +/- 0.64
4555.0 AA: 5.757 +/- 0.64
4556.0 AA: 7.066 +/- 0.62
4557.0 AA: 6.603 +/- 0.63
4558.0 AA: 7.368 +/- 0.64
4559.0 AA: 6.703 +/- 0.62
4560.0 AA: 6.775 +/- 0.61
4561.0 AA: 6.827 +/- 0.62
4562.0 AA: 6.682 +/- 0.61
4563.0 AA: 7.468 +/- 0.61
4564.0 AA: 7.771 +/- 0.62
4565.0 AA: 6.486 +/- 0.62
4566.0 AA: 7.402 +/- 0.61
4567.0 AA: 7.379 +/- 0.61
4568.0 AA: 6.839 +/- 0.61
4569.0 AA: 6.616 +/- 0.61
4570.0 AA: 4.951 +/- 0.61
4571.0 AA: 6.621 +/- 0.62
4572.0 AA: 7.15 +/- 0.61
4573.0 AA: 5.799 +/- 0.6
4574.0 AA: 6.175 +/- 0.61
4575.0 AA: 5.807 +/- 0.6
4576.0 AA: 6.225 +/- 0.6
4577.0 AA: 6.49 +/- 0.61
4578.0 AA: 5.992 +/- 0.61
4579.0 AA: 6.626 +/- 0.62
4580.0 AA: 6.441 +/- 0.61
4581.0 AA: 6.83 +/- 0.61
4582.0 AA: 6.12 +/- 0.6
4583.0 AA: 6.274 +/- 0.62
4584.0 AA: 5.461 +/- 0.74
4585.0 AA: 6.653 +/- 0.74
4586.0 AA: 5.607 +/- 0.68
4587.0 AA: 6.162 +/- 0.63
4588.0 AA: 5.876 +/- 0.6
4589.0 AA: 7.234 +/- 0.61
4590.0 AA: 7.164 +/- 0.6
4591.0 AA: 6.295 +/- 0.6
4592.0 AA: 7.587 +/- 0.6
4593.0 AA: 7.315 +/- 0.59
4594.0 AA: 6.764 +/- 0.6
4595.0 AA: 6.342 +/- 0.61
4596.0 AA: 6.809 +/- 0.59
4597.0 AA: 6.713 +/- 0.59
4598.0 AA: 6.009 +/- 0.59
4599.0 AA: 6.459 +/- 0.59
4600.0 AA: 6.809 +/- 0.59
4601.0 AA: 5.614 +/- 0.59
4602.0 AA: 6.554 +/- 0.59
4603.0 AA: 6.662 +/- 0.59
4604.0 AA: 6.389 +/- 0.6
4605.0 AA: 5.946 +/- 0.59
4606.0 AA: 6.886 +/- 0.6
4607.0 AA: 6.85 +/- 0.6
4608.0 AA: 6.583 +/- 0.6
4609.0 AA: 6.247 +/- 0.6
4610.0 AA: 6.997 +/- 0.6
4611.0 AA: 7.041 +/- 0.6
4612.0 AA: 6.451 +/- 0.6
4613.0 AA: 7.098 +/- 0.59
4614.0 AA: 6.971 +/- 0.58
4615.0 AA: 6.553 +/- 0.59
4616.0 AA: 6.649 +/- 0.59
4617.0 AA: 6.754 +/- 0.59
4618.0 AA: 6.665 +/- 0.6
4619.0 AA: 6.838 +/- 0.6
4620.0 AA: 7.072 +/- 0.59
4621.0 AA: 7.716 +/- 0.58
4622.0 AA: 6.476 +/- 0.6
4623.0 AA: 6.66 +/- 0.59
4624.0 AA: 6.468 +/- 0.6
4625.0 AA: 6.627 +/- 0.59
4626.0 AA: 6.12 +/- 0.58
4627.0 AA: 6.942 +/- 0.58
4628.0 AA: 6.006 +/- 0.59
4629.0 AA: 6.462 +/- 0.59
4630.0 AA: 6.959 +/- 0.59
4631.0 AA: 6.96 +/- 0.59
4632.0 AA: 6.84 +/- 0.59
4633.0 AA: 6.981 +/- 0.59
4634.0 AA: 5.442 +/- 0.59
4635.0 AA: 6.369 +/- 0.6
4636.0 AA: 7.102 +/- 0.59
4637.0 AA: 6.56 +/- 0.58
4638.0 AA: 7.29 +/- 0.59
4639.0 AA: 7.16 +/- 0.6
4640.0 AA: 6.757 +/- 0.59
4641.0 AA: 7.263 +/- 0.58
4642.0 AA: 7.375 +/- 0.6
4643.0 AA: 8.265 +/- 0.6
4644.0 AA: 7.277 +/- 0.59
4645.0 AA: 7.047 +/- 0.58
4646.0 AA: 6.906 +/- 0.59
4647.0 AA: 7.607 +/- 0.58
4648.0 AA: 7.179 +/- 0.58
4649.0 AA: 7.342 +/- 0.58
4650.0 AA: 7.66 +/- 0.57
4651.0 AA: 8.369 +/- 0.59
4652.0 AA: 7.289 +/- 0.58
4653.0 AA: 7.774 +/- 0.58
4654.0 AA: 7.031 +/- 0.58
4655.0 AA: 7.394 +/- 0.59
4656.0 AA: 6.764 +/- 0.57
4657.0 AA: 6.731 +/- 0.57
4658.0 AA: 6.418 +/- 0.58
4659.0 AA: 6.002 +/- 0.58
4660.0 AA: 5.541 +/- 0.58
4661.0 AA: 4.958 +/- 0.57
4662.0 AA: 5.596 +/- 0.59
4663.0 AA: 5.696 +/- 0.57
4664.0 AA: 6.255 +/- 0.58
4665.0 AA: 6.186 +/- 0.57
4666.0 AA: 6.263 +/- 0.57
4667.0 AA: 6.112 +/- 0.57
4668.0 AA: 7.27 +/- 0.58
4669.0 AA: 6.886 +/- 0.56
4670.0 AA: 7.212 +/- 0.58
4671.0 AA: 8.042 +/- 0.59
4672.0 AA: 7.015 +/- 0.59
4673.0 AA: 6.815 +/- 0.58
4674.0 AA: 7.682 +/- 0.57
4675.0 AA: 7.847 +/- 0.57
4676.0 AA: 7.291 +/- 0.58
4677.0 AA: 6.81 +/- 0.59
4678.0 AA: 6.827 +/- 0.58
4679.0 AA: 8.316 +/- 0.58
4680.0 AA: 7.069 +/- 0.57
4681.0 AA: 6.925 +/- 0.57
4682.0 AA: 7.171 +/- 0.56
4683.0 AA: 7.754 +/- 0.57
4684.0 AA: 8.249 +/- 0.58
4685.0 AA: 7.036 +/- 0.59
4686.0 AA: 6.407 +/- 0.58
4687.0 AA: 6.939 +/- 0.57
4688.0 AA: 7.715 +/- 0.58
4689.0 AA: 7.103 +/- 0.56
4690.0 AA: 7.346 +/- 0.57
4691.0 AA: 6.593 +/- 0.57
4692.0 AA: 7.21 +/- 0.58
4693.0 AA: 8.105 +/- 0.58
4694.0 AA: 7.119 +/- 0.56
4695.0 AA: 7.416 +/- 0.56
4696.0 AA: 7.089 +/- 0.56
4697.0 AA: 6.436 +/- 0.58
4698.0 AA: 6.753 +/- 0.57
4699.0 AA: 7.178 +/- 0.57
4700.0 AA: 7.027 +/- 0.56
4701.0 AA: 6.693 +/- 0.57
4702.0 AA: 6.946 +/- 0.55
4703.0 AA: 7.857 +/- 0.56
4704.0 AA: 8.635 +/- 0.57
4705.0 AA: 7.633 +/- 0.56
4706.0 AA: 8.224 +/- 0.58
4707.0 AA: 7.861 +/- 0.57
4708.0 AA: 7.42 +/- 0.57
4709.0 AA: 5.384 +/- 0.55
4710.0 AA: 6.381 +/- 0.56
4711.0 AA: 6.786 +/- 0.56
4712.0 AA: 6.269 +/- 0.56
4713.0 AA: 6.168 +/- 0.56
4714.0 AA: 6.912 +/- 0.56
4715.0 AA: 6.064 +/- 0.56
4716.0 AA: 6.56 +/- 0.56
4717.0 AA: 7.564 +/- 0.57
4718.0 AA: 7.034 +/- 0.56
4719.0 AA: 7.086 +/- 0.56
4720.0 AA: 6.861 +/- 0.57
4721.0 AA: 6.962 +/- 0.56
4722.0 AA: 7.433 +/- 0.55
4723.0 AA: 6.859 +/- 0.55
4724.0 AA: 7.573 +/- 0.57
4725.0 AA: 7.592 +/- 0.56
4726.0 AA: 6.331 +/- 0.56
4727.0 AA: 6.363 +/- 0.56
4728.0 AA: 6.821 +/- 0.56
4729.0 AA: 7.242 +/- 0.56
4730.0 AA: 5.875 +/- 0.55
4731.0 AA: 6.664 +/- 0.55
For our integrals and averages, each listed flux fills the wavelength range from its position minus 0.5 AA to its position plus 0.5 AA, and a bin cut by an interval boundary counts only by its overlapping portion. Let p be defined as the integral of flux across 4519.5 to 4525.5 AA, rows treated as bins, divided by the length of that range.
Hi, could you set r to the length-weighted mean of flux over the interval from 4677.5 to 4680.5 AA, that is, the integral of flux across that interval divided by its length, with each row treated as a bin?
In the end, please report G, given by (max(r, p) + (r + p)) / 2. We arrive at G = 10.1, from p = 5.4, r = 7.40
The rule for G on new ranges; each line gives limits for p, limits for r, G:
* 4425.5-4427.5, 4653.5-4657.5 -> 10.6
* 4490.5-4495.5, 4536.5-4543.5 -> 10.5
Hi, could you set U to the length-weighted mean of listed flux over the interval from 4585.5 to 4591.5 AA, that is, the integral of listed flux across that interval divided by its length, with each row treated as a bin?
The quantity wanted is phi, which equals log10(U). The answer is 0.81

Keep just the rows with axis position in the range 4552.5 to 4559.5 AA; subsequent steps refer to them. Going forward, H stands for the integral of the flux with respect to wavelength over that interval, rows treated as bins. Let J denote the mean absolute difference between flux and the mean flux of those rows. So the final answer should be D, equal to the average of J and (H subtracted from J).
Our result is -23.4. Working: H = 47.6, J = 0.38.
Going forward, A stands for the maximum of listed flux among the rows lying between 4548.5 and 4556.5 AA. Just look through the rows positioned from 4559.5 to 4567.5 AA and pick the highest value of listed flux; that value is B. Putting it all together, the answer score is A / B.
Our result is 0.94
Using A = 7.312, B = 7.771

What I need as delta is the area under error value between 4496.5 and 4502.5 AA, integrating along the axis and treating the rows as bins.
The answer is 3.89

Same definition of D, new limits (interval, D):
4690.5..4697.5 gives -24.6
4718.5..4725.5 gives -24.9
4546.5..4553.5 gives -24.4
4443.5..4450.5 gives -22.9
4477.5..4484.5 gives -20.8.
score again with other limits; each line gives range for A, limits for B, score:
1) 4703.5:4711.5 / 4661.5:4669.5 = 1.19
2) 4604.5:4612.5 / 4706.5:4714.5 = 0.90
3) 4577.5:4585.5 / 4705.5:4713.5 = 0.83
